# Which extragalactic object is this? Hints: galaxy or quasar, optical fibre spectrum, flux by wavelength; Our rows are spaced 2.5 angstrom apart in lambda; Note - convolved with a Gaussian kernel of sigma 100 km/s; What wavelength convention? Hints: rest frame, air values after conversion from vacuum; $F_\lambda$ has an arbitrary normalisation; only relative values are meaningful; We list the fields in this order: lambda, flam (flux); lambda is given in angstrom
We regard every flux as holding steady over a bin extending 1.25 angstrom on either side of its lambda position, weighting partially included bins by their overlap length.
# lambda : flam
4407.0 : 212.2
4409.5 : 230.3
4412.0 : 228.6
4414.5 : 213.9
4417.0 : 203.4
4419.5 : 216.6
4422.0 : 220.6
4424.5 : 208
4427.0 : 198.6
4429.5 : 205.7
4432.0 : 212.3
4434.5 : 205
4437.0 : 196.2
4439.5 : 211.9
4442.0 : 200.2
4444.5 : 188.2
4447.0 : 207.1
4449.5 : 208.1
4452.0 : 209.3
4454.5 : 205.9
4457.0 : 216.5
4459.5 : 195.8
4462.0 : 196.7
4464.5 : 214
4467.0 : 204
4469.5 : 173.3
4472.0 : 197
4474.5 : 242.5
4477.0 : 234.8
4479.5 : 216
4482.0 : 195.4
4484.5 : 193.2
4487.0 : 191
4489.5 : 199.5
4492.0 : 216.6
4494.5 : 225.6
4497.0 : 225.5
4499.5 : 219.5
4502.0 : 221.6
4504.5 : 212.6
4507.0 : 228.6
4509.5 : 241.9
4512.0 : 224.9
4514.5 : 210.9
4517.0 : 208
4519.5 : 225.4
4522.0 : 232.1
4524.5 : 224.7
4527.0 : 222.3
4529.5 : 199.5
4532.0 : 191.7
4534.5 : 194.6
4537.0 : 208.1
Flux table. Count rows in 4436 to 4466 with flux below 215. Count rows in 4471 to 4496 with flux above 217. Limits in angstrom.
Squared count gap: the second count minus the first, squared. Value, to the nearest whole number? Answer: 64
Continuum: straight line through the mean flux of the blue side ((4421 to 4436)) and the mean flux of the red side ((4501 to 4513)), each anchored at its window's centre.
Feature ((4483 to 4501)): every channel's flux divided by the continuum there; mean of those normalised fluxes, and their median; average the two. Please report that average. 0.958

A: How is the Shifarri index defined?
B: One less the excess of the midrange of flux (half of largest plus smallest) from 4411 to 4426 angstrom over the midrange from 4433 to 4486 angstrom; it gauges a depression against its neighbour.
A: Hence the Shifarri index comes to -7.1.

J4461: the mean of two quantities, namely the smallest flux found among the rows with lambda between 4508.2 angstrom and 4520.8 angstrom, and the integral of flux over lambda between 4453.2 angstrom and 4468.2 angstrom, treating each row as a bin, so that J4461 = 1645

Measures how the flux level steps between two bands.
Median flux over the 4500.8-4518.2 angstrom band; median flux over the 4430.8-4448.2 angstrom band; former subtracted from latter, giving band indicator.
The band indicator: -17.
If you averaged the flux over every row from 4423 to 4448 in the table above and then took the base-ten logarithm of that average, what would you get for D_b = 2.31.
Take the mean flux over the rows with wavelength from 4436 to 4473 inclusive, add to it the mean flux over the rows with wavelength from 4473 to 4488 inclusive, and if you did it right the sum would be 414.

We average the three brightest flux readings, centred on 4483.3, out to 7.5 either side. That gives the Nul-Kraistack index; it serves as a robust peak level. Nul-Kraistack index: 217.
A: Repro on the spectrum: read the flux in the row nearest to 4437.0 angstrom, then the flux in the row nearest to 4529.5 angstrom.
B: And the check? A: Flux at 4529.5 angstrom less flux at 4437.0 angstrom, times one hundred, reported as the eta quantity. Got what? 330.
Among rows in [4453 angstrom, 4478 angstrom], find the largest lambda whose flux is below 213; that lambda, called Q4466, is 4472.0 angstrom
